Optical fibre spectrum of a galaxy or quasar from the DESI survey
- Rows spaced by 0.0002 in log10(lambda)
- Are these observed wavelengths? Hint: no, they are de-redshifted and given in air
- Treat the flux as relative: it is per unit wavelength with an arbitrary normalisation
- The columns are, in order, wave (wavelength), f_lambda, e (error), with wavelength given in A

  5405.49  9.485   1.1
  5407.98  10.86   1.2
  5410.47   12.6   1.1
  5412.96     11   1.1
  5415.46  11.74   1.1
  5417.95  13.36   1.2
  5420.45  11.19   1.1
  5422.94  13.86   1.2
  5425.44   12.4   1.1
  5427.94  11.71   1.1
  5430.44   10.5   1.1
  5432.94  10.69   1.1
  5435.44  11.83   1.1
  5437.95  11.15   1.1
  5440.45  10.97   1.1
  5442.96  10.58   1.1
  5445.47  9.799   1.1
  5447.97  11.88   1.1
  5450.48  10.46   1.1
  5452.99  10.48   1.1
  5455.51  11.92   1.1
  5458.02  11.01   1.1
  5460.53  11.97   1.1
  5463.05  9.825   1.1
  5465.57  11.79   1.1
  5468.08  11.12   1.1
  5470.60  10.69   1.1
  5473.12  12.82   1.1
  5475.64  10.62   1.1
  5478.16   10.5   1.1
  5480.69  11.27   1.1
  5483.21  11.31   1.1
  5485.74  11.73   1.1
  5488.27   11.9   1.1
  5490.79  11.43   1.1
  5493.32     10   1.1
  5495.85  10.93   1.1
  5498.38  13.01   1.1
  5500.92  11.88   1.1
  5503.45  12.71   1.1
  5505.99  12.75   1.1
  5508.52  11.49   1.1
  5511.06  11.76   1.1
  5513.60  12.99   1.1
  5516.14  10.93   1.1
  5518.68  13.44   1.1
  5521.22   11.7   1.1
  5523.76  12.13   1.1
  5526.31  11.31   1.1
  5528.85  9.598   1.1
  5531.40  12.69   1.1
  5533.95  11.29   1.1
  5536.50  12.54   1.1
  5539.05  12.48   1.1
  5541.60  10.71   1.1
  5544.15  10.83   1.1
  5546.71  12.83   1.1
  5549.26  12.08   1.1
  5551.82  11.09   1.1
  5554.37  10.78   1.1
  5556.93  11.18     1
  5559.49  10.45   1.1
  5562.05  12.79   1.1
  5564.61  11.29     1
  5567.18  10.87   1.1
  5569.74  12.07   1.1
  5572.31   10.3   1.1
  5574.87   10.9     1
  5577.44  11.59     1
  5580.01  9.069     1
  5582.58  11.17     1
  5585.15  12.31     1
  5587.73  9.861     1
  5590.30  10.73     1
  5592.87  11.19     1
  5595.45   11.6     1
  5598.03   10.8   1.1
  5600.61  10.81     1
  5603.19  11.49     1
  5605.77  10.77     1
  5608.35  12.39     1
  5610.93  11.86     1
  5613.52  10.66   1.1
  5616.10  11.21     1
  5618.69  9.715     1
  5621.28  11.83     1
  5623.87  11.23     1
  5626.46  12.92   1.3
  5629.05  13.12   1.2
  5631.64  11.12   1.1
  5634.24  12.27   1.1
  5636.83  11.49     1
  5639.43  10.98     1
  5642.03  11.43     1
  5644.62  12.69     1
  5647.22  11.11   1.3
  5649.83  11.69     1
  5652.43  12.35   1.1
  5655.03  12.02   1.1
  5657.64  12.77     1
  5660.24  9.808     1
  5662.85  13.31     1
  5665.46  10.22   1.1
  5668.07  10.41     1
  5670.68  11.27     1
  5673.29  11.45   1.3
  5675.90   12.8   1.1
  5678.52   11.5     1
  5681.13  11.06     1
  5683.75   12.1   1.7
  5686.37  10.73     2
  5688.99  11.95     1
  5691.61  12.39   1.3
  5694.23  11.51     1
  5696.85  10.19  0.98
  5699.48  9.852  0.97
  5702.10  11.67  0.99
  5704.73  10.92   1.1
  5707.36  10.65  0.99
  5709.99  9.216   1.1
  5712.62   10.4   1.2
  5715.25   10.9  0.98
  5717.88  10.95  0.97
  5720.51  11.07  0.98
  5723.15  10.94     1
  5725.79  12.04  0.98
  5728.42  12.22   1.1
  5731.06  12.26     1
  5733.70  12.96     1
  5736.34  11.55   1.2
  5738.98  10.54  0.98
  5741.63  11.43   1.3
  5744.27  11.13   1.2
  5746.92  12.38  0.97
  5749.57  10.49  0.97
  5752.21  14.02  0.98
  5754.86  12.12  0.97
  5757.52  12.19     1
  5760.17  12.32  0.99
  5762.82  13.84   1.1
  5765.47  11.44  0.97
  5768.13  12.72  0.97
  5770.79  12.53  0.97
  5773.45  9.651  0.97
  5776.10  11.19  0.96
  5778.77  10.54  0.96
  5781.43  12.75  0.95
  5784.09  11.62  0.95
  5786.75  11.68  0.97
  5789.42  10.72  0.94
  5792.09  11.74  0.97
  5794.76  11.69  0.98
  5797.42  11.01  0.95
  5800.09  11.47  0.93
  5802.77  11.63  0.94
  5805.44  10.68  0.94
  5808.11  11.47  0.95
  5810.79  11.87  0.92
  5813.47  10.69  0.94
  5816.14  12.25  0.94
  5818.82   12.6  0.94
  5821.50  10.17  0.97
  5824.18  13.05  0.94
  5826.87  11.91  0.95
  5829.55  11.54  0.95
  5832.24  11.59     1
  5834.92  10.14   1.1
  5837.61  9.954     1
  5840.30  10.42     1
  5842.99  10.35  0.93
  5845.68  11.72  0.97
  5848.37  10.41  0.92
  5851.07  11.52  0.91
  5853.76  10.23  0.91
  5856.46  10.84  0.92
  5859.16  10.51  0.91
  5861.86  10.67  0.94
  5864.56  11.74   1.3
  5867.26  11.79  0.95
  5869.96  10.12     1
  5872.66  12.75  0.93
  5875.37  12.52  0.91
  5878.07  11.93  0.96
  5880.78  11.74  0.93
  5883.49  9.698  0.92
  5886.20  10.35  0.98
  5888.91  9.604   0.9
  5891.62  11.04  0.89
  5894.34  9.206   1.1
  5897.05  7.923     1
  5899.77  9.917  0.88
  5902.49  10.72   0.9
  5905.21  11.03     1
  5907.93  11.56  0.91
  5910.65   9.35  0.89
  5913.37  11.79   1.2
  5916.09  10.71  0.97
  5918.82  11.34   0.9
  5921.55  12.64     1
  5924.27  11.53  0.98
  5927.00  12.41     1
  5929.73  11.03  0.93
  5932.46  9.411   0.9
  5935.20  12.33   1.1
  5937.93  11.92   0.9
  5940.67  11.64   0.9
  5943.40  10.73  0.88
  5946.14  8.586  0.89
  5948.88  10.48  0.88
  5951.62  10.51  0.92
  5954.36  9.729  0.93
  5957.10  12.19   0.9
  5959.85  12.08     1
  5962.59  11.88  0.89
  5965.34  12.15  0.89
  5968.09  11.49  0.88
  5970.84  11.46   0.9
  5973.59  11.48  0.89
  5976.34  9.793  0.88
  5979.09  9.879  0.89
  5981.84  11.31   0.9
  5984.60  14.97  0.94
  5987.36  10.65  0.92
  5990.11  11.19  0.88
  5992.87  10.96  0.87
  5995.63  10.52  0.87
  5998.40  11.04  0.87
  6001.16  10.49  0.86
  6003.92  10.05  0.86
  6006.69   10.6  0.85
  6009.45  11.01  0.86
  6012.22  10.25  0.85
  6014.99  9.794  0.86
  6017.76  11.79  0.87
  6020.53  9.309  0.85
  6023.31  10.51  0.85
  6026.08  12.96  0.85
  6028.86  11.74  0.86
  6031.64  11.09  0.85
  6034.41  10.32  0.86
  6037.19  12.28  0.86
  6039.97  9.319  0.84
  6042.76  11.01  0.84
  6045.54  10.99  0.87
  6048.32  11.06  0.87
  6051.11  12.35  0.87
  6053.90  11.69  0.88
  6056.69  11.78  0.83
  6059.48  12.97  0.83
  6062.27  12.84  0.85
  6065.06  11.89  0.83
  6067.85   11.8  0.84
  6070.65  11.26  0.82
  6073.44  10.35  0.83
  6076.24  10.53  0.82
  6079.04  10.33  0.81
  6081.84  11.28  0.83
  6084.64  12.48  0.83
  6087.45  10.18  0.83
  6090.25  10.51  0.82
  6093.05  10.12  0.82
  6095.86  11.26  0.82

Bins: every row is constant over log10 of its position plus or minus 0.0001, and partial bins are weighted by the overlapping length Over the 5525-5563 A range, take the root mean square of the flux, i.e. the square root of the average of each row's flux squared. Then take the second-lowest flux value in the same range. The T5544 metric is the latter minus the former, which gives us -1.10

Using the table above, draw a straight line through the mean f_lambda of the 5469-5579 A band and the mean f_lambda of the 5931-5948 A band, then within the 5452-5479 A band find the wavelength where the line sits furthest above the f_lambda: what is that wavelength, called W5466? 5463.05 A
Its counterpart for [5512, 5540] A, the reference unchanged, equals 5528.85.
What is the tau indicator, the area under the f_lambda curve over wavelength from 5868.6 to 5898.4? 317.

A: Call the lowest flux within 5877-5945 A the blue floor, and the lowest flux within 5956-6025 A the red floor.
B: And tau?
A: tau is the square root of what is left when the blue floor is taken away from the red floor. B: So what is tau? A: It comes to 1.2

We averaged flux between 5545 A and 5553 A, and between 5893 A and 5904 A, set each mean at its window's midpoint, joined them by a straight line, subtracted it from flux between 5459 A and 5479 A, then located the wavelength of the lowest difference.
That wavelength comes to 5463.05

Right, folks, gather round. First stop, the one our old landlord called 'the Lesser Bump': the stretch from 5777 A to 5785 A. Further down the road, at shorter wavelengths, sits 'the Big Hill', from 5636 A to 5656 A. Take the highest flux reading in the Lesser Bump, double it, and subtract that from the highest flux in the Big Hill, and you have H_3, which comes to -12.8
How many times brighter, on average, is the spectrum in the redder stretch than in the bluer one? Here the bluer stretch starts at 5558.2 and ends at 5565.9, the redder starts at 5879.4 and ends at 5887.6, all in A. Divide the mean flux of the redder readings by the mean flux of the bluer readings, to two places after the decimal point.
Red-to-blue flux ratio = 0.92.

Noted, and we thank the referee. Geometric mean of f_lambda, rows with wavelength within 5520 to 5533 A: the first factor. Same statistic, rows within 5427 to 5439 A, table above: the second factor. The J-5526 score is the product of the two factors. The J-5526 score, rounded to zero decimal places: 128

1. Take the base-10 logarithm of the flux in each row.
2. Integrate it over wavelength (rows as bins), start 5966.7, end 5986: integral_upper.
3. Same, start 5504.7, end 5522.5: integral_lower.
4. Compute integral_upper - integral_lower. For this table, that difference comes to 1.1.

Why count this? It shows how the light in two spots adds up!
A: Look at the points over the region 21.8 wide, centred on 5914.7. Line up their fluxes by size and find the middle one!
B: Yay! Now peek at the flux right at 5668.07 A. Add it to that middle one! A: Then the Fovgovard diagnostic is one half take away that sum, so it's -21.3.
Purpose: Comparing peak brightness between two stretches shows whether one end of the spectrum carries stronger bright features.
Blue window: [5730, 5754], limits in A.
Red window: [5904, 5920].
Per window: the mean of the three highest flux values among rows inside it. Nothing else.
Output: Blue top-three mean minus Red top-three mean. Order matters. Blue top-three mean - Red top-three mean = 1.56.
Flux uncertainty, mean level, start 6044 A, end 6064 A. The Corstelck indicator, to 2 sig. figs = 0.86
